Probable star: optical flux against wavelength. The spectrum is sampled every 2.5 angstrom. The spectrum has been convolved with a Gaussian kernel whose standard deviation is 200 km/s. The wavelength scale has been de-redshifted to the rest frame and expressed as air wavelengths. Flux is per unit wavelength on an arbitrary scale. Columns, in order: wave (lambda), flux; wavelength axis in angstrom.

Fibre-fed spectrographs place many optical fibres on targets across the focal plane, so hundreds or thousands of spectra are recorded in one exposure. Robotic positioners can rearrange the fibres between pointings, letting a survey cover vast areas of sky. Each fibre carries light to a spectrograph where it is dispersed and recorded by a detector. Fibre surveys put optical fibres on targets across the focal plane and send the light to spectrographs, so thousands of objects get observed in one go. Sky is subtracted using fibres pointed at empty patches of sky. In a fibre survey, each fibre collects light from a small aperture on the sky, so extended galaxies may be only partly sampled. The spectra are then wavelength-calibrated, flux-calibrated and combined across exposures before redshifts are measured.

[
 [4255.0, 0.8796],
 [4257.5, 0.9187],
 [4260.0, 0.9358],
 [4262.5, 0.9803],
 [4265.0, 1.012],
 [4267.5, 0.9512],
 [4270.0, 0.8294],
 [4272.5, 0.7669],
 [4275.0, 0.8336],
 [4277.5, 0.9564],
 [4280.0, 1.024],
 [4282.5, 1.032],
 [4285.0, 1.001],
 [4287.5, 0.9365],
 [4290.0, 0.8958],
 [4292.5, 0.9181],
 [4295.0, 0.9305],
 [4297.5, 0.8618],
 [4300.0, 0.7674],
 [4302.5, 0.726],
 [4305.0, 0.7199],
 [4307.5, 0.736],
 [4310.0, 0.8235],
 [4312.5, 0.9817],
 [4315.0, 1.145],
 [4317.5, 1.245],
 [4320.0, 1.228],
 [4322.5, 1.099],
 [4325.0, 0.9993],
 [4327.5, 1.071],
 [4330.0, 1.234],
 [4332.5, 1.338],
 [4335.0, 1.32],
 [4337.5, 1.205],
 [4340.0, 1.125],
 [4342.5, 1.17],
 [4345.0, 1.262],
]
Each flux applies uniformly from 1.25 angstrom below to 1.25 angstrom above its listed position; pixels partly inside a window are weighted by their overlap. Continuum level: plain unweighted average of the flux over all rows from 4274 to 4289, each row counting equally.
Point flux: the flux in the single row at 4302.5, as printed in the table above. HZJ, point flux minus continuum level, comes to -0.24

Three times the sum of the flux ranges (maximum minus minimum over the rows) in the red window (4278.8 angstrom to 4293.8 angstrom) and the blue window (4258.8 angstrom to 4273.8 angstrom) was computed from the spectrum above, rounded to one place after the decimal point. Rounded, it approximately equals 1.1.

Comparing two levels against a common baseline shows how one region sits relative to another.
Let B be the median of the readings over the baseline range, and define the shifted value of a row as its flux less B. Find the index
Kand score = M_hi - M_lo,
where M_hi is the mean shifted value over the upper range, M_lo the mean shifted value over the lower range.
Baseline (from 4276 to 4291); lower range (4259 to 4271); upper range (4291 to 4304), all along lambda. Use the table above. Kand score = -0.10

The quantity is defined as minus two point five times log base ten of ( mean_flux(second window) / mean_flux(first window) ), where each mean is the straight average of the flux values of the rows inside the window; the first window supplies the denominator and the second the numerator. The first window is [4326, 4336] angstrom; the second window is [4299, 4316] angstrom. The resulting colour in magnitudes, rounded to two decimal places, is 0.42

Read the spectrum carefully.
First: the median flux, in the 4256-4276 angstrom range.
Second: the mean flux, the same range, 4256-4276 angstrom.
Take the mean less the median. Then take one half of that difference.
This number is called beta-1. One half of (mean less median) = -0.012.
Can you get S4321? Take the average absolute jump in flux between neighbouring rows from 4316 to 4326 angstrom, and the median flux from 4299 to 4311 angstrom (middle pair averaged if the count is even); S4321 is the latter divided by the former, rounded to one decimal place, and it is 9.0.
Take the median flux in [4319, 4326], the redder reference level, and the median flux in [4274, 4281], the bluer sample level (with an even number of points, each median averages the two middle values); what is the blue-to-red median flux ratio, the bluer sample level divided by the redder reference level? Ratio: 0.87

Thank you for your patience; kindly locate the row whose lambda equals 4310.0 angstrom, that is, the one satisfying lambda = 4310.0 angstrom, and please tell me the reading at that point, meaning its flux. 0.8235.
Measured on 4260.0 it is 0.9358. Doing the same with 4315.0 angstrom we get 1.145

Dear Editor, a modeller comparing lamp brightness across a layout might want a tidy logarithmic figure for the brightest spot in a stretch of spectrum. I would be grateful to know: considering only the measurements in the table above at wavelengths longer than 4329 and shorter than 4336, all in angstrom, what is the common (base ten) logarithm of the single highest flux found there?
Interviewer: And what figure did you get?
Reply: 0.13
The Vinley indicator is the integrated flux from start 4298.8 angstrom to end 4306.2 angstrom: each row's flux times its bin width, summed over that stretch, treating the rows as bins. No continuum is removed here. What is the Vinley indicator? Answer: 5.5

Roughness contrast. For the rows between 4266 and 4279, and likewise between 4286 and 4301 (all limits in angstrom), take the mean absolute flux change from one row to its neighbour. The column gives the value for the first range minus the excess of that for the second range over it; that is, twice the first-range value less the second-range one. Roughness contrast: 0.14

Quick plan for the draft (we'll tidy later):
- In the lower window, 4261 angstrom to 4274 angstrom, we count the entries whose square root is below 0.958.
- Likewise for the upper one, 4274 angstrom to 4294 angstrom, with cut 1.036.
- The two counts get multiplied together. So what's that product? 16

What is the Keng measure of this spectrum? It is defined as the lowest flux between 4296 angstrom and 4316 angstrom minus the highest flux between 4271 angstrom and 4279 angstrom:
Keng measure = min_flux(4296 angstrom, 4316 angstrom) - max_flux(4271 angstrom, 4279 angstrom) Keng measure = -0.24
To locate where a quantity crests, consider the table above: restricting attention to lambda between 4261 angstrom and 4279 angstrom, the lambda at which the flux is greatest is 4265.0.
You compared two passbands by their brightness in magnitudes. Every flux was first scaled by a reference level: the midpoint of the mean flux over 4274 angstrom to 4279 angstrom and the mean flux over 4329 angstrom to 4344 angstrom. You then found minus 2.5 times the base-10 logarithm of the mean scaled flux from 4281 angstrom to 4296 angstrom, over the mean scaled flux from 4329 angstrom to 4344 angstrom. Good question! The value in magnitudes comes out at 0.28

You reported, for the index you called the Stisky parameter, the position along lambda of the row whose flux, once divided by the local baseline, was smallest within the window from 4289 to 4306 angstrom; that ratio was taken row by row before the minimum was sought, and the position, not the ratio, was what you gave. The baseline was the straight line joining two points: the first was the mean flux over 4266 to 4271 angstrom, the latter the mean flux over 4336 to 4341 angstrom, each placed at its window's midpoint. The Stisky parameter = 4305.0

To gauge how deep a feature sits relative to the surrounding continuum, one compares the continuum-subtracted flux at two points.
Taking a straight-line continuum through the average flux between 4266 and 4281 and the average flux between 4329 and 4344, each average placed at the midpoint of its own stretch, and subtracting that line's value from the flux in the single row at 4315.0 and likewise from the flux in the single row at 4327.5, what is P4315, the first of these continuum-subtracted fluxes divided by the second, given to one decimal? -0.2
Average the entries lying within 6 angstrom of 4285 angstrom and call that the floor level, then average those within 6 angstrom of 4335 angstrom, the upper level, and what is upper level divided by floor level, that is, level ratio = 1.3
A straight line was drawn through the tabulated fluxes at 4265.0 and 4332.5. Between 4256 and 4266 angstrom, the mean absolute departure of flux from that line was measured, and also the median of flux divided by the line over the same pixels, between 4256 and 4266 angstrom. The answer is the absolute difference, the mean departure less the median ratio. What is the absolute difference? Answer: 0.93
